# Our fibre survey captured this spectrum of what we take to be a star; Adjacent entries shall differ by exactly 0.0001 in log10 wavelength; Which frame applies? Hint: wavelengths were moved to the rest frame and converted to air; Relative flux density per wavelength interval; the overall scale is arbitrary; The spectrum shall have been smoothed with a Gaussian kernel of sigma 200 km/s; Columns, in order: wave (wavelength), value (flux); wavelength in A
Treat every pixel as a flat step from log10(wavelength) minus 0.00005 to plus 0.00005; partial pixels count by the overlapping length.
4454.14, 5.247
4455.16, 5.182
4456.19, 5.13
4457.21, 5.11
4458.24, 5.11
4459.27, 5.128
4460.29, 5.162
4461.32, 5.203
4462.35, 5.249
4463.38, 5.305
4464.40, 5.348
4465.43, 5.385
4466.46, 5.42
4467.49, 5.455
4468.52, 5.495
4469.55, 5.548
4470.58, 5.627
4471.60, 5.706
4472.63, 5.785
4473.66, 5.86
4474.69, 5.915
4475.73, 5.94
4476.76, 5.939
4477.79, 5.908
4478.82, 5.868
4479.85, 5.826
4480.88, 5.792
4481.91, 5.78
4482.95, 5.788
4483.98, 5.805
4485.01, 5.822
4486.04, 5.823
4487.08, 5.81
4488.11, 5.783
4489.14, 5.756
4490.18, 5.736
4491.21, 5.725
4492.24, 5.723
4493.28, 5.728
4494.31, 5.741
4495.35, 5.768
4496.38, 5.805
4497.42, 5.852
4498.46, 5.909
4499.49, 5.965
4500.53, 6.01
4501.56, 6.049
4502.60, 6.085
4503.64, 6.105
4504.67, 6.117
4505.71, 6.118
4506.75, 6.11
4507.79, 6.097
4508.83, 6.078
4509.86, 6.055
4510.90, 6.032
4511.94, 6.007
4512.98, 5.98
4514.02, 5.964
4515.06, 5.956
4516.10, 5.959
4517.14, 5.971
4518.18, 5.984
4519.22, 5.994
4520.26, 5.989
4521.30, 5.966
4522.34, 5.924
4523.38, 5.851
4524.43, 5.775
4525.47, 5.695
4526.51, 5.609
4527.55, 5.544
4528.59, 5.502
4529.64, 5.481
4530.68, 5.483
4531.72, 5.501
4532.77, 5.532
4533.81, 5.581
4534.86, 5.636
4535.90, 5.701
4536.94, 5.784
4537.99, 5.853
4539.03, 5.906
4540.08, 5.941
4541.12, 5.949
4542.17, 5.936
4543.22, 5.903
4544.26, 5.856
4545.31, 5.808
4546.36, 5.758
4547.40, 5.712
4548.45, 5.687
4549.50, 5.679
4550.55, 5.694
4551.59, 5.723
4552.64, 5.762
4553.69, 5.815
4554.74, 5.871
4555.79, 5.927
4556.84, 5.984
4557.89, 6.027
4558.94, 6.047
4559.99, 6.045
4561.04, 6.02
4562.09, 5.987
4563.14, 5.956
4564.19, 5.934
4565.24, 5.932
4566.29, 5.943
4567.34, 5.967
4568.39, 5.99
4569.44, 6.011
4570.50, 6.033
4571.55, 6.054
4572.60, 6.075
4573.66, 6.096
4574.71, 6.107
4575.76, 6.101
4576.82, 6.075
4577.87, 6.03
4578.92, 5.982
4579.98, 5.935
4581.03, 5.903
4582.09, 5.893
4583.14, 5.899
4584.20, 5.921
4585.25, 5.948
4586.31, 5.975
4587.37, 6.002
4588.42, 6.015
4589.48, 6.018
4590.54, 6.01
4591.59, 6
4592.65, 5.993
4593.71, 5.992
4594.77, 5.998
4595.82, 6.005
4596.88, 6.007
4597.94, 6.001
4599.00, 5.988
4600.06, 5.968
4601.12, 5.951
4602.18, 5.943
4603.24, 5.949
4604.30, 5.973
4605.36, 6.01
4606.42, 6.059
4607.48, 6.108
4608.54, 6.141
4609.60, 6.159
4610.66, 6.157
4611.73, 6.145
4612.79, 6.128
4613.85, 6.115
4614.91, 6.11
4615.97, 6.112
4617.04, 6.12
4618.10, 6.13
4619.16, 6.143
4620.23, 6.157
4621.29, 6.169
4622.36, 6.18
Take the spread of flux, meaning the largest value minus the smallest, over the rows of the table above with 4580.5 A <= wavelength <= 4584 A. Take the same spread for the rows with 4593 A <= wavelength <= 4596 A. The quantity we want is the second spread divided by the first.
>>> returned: 1.3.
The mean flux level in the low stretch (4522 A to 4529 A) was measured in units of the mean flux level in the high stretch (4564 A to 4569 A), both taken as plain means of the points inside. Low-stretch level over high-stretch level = 0.96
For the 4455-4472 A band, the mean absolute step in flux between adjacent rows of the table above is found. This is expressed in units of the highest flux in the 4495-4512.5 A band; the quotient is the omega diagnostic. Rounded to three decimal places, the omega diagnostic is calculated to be 0.007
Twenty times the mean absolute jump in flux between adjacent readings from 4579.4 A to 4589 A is 0.4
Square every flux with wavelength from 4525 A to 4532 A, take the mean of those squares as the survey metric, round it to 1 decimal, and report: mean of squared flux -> 30.8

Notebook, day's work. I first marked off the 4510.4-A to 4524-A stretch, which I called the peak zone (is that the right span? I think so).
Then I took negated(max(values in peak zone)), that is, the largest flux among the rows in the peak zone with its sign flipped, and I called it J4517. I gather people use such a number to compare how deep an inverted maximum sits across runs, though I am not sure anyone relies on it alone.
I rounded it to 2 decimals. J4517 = -6.03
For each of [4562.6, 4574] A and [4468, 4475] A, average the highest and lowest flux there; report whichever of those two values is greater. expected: 6.01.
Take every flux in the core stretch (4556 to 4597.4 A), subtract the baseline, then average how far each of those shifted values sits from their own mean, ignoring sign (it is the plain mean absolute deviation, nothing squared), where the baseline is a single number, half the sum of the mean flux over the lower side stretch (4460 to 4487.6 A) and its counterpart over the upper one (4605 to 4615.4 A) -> 0.042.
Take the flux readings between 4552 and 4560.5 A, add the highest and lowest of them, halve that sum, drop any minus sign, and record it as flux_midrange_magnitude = 5.90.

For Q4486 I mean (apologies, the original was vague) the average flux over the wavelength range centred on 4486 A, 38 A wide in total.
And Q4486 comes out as 5.82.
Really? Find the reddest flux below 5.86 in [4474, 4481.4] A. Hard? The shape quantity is 4480.88 A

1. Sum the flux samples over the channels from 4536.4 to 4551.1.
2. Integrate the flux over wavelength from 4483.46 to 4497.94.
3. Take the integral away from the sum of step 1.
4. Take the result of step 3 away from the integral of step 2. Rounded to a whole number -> 86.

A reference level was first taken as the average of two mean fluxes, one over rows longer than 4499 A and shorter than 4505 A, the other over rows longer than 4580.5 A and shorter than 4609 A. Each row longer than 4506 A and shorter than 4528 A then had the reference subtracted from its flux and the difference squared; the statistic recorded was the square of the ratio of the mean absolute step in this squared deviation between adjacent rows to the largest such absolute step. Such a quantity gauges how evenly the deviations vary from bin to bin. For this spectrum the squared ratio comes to 0.0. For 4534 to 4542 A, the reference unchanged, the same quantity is 0.3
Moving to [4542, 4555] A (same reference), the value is 0.4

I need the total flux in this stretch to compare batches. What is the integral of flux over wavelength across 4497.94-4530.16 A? 191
